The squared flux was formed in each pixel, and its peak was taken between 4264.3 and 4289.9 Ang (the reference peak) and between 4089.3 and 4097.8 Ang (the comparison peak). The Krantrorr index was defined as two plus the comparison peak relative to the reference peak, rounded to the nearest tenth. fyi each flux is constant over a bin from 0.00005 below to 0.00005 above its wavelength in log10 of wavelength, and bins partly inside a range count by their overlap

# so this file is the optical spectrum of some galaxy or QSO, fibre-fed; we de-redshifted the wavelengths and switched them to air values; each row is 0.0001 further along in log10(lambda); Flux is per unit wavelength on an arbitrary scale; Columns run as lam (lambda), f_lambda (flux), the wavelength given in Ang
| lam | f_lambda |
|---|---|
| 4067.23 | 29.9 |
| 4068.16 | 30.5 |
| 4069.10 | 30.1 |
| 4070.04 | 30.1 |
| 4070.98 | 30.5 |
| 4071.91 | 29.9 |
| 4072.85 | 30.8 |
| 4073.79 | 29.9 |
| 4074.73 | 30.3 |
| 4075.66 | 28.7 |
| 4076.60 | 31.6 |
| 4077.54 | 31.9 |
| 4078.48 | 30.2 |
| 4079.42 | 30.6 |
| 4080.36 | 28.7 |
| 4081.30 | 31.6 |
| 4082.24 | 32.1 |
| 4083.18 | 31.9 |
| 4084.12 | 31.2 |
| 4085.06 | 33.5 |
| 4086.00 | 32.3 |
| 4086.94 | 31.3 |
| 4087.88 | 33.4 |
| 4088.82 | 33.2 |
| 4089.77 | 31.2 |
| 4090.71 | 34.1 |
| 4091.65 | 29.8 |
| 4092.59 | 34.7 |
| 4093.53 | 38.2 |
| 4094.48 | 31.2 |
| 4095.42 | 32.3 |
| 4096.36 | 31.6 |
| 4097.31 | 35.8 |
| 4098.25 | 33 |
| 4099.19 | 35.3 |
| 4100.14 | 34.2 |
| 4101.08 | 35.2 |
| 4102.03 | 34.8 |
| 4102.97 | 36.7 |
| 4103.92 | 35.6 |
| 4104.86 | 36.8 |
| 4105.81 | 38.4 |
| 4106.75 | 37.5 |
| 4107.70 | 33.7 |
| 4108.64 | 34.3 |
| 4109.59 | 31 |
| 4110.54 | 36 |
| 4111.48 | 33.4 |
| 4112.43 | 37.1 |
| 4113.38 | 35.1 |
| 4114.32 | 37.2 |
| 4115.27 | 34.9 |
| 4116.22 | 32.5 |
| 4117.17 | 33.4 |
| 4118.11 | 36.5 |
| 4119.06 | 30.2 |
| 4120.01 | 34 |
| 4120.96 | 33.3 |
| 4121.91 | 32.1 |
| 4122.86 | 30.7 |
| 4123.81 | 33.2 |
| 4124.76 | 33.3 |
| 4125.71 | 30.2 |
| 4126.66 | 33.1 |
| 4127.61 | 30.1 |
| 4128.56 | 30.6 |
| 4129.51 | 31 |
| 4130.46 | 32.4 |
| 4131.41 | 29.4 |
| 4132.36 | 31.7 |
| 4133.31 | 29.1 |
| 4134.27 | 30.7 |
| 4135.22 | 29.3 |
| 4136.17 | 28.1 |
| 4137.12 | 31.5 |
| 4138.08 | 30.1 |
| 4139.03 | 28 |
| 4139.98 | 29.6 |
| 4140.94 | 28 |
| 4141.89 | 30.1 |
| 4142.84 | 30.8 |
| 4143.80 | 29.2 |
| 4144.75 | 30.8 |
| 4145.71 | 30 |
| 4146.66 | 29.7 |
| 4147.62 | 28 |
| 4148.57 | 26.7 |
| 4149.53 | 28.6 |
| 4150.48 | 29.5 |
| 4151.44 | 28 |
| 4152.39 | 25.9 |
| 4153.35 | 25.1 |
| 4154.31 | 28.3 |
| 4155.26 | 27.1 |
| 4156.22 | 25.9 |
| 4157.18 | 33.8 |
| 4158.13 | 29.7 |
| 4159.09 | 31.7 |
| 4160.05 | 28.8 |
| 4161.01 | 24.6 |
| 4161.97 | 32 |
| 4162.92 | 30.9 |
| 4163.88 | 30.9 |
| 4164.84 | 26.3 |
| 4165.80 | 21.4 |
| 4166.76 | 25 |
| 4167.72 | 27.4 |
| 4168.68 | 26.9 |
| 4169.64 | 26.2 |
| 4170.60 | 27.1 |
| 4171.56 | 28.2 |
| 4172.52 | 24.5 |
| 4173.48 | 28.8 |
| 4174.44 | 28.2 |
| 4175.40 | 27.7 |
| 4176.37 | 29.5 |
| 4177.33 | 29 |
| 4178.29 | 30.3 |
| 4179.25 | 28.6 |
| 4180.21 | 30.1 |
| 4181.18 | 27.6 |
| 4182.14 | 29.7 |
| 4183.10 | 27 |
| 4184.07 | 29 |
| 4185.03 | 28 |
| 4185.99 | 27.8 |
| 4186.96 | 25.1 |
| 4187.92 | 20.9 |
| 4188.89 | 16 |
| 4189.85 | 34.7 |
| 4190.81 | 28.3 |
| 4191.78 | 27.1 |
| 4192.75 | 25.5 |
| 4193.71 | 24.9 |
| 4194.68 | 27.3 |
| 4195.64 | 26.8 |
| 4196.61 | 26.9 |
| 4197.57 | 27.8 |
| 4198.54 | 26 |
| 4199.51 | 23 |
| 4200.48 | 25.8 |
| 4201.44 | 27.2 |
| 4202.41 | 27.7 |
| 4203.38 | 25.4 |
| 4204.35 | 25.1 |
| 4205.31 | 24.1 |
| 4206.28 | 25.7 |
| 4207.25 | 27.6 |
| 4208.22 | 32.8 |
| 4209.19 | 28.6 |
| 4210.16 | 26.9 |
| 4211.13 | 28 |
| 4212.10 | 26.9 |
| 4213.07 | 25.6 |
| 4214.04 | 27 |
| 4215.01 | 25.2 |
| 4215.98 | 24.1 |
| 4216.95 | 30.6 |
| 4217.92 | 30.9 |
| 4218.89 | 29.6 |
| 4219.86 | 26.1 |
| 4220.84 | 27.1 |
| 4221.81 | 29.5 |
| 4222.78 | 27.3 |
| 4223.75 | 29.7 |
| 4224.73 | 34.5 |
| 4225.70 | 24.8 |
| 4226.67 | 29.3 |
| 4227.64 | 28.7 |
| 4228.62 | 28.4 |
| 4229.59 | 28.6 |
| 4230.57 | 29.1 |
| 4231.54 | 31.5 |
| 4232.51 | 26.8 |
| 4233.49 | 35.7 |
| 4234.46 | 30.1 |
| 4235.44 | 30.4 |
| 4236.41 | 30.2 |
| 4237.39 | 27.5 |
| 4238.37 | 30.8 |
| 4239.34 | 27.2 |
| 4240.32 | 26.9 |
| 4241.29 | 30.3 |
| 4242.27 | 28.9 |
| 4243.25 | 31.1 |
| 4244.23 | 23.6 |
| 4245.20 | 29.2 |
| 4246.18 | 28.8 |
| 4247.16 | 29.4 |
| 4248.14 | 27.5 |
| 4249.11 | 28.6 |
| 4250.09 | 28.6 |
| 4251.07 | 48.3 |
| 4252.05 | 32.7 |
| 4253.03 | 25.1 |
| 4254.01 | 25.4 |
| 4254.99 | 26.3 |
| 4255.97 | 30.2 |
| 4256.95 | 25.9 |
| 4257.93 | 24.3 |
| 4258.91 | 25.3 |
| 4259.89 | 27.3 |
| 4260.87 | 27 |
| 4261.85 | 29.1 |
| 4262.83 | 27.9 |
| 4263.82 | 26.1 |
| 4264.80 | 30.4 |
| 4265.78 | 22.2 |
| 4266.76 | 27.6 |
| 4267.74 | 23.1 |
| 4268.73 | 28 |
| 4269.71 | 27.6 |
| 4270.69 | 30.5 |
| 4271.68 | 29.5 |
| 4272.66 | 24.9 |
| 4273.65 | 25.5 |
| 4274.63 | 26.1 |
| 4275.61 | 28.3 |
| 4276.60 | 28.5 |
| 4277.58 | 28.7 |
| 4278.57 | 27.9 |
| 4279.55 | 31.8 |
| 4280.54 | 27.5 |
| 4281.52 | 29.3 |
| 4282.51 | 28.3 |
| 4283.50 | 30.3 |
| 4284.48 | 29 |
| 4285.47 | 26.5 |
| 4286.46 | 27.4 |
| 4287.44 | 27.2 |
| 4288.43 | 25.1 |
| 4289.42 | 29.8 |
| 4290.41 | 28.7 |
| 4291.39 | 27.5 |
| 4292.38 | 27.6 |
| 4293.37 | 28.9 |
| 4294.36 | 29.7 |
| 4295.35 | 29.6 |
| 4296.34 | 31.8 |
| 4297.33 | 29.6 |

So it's 3.4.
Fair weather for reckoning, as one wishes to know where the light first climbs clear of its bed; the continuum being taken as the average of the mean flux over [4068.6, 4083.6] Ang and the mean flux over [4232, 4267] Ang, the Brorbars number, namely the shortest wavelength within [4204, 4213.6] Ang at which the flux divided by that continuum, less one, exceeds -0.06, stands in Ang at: 4208.22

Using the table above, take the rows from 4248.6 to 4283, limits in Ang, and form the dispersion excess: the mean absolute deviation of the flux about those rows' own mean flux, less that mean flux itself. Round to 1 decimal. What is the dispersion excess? -25.8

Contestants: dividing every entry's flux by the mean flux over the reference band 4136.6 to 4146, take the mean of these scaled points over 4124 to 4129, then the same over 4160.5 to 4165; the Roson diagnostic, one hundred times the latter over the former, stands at 92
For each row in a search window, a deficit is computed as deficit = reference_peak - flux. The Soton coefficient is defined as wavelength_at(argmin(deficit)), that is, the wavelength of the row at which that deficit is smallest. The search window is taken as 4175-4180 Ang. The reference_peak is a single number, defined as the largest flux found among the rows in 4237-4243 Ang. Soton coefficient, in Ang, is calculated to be 4178.29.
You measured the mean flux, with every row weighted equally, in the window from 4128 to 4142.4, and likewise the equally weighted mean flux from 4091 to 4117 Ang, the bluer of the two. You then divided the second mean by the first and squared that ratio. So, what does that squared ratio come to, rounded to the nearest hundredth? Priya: 1.34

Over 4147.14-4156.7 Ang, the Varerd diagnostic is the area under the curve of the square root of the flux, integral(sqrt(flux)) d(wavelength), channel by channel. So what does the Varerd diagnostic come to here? 49.9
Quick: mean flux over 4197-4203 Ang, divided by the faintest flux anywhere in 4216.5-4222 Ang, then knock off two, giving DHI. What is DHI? -0.99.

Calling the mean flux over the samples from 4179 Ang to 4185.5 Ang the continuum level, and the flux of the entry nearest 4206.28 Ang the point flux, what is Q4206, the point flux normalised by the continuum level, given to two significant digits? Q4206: 0.90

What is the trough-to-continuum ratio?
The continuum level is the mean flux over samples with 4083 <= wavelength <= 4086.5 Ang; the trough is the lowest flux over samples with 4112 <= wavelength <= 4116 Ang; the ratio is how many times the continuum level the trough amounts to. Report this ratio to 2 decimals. 1.08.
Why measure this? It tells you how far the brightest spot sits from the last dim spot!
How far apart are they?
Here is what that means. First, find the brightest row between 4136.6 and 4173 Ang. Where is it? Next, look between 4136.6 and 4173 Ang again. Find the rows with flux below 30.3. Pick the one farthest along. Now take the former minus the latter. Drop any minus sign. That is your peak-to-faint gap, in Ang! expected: 15.3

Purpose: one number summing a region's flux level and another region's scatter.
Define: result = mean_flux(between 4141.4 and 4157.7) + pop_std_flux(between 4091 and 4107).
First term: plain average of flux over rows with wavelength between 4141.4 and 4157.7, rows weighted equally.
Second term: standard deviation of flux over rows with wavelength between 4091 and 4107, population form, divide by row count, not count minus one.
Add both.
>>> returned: 31.1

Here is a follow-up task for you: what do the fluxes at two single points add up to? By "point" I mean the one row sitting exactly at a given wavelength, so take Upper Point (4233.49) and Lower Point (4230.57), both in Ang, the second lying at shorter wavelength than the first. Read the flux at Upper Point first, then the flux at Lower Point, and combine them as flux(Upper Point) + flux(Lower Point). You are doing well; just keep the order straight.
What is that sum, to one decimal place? 64.8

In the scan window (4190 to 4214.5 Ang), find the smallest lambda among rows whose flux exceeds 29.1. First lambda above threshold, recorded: 4208.22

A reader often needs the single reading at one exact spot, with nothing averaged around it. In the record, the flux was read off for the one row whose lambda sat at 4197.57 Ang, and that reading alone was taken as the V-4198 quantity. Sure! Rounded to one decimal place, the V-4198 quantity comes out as 27.8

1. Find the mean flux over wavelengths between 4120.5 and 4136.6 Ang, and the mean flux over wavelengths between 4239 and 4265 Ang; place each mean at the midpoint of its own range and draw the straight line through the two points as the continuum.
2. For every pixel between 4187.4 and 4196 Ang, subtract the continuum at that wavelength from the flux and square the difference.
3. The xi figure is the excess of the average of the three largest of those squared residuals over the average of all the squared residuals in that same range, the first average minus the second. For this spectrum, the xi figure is 58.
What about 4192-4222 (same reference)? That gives 22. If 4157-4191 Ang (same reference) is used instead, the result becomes 100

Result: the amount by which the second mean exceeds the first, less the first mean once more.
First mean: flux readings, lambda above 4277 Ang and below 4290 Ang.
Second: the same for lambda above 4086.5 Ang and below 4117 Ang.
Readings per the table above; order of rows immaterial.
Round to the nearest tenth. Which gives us -22.4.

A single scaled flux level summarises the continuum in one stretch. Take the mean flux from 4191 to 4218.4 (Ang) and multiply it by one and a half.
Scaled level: 40.2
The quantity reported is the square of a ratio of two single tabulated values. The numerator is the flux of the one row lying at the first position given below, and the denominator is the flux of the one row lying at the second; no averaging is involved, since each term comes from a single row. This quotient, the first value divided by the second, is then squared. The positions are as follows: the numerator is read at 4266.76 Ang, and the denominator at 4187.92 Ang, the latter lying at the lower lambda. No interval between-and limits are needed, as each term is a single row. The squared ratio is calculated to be 1.74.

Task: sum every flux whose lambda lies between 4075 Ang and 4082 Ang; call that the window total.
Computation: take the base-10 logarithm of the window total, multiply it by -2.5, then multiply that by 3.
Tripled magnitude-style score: -17.5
